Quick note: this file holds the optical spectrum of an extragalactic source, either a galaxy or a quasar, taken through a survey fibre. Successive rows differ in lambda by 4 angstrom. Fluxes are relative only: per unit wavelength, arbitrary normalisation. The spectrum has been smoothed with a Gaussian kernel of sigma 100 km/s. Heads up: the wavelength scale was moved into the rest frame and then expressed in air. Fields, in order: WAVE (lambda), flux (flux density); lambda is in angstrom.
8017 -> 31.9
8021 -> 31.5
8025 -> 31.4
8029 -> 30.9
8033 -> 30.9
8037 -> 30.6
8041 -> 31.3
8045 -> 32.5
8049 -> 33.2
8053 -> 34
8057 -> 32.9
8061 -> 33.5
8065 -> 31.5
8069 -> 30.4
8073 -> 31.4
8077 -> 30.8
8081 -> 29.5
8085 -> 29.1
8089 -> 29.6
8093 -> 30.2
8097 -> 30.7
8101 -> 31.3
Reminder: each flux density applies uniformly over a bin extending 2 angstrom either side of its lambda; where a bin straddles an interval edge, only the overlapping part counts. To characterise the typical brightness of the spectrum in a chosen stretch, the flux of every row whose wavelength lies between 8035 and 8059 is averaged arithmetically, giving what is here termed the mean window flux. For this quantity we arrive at 32.4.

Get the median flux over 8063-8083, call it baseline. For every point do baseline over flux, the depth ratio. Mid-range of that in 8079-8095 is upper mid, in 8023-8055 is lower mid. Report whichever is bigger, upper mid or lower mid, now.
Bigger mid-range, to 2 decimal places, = 1.04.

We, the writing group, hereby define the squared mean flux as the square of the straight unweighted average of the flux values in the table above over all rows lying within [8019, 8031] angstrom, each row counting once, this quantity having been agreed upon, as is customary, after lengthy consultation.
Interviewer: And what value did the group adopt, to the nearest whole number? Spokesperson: 978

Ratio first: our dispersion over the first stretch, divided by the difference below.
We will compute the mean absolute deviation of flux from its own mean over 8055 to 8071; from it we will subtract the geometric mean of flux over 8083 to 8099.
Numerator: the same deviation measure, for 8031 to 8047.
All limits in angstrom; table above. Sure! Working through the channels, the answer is -0.0204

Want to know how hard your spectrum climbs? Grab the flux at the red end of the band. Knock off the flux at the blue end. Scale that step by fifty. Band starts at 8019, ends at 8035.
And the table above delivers -30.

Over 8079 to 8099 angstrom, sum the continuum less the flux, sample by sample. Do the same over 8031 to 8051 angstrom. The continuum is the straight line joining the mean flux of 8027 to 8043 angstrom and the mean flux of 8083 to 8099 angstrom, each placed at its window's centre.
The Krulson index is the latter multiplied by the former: -3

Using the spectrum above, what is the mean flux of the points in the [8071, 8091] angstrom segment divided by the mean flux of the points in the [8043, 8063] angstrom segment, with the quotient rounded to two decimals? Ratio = 0.91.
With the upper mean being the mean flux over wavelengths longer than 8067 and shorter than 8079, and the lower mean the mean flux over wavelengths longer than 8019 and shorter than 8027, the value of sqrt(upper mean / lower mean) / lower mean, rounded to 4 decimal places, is 0.0315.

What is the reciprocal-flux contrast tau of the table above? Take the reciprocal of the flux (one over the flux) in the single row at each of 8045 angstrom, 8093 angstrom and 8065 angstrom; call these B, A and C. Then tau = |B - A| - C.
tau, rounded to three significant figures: -0.0294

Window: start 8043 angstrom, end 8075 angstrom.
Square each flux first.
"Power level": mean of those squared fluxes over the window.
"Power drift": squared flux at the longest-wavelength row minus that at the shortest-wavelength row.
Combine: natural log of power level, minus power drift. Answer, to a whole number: 77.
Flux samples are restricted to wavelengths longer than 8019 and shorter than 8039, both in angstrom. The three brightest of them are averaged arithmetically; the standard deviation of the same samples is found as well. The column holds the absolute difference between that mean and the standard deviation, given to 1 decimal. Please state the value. 30.9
